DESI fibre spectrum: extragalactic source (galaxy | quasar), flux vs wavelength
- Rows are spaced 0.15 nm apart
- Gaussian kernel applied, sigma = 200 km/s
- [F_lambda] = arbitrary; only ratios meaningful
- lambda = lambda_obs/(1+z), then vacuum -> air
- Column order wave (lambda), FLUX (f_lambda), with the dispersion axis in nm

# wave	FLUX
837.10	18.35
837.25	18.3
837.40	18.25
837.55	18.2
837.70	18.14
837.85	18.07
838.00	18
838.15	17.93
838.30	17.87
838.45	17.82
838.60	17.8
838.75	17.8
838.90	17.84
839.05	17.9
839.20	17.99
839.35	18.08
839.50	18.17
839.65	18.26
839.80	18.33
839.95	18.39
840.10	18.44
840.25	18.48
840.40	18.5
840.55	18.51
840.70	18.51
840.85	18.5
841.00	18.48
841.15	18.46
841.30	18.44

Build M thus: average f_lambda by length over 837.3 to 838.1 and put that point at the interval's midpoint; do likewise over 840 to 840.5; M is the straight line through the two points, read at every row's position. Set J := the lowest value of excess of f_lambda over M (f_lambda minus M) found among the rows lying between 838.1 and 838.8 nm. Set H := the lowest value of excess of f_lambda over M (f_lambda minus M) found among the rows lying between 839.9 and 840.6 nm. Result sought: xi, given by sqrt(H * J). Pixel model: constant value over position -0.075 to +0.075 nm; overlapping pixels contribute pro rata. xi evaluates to 0.14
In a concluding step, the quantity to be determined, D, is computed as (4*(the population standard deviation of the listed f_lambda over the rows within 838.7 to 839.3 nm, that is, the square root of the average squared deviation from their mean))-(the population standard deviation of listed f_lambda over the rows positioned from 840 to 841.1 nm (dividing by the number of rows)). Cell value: 0.26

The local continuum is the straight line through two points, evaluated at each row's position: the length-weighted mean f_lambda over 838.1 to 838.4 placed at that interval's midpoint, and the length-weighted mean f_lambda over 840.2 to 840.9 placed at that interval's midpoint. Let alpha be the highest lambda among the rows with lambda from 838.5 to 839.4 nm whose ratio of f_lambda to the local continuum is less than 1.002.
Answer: 839.35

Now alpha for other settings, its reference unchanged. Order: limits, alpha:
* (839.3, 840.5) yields 839.80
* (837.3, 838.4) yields 838.30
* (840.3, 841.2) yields 841.15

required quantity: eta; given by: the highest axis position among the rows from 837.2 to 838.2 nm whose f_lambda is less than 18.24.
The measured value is 838.15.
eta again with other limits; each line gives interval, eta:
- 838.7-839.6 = 839.50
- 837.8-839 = 838.90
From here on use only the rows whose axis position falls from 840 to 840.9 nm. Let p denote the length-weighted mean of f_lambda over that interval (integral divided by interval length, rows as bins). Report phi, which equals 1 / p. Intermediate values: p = 18.5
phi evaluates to 0.0541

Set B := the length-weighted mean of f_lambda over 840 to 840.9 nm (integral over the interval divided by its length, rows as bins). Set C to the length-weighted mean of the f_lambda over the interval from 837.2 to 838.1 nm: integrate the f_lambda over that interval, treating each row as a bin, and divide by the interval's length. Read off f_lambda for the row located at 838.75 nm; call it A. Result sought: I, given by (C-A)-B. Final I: -18.1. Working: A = 17.8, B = 18.5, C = 18.1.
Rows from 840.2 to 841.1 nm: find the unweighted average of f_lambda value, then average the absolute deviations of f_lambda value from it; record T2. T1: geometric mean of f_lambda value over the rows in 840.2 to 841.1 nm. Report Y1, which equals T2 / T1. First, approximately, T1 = 18.5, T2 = 0.01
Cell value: 0.001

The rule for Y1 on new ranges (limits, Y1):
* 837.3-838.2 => 0.005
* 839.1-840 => 0.007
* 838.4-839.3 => 0.003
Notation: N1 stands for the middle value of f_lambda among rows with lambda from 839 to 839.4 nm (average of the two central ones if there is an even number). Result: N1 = 18.0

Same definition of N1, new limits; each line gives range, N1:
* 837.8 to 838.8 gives 17.9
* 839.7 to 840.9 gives 18.5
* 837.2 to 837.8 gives 18.2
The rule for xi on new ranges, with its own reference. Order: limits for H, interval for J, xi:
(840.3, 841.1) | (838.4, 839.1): 0.21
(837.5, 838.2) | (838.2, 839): 0.35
